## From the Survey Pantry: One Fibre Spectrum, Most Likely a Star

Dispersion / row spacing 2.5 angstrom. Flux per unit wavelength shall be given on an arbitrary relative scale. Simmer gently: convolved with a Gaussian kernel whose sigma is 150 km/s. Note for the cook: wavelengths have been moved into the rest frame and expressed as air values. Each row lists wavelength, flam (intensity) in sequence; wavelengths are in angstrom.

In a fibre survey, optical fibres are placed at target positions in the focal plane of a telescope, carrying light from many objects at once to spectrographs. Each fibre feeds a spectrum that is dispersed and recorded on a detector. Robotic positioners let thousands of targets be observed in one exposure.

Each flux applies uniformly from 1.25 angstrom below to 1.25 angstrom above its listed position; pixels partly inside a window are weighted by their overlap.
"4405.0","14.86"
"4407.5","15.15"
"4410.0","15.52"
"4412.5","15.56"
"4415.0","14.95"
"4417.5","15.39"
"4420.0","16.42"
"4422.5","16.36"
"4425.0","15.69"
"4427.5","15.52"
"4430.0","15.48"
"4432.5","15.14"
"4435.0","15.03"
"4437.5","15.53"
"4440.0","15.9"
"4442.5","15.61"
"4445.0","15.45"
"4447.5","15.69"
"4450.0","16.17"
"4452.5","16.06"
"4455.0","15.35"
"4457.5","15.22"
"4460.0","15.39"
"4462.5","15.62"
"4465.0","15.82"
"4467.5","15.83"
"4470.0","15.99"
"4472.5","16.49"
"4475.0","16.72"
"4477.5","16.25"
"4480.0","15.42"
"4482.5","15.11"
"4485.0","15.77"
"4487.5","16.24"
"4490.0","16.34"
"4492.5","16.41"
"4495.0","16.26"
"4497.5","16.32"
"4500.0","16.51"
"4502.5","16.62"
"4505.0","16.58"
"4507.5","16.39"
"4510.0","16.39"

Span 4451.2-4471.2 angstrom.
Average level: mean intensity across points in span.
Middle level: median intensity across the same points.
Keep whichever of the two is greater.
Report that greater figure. 15.7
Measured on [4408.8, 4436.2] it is 15.6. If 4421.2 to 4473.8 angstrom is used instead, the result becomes 15.7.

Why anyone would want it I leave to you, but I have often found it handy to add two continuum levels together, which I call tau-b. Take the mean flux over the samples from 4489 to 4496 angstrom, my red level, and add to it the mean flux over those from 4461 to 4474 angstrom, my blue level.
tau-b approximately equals 32.3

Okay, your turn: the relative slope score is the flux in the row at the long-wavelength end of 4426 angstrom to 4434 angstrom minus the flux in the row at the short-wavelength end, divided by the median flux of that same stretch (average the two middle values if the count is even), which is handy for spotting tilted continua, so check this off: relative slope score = -0.025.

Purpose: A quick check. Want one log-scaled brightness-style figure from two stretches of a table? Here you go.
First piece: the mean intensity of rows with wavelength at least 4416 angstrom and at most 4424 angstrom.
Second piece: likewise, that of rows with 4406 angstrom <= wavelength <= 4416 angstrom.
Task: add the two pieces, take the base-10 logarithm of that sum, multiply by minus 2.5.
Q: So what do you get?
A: -3.74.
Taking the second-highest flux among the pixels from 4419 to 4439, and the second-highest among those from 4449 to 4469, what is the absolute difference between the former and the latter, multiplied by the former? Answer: 5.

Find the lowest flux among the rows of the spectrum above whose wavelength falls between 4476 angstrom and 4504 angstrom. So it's 15.11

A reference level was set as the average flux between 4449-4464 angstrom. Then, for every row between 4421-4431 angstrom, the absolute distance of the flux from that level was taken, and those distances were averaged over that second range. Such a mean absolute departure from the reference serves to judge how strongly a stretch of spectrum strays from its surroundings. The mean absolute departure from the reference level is 0.3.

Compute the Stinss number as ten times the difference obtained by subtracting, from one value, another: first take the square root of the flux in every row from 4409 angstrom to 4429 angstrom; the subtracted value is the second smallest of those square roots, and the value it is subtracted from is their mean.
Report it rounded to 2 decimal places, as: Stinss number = 0.36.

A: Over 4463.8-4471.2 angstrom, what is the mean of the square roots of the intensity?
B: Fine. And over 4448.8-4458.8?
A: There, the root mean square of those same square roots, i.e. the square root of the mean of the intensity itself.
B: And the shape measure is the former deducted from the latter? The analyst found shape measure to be -0.023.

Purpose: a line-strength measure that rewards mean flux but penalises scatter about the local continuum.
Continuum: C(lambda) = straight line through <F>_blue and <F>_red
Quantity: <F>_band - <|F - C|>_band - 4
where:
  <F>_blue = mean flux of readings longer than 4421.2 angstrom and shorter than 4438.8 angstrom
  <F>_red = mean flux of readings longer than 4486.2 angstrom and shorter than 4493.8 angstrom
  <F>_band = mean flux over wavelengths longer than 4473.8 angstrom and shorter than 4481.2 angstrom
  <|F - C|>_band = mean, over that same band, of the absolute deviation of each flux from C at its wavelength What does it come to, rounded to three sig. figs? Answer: 11.6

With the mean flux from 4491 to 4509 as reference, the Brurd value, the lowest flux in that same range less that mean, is -0.18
